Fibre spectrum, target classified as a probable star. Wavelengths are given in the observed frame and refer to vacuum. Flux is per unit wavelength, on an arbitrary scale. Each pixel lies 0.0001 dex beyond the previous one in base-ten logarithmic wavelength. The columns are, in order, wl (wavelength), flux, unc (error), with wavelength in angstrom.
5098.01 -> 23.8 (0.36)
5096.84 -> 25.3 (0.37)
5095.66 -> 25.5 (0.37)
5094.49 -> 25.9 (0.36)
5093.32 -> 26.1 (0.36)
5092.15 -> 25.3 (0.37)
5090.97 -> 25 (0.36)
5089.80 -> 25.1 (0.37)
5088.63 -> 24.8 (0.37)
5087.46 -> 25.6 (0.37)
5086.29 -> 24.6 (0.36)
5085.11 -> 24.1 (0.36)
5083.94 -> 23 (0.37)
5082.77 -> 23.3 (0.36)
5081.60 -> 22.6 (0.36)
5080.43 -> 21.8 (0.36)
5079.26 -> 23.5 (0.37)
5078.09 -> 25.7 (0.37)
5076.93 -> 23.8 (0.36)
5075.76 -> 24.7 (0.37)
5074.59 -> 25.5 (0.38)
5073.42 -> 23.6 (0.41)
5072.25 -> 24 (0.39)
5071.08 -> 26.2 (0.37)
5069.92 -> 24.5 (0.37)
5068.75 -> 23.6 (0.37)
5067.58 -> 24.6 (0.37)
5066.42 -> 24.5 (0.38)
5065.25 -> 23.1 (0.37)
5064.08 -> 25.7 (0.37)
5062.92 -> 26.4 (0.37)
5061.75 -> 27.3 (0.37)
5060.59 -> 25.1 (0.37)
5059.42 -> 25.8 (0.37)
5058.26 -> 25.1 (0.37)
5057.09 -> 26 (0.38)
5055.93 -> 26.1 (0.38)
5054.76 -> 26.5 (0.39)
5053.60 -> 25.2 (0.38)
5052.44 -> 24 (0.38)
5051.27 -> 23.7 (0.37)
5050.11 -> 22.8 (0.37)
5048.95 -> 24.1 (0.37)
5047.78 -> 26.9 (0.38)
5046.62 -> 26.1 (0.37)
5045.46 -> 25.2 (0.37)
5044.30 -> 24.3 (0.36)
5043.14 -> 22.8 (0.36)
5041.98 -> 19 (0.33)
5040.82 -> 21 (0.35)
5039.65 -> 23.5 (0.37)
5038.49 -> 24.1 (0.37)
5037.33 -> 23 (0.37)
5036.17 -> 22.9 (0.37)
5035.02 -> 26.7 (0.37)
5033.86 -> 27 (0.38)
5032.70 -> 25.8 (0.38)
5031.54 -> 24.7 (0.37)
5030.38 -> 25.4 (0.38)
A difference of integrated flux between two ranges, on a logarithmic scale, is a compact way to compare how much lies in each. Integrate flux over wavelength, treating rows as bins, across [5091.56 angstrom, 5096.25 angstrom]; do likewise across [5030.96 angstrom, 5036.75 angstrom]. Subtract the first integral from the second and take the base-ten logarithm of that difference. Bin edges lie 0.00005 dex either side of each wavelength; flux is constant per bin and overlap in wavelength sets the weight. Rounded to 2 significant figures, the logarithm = 1.4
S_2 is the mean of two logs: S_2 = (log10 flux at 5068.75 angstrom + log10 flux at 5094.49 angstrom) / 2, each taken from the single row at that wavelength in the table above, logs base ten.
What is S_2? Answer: 1.39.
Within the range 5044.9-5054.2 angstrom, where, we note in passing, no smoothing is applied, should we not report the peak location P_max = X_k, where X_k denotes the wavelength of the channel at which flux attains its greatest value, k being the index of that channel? 5047.78 angstrom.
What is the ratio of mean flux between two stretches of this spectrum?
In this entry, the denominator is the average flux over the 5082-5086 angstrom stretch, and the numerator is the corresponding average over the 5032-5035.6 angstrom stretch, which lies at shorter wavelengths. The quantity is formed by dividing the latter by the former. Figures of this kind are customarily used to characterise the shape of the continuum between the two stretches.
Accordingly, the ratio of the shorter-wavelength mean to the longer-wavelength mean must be 1.13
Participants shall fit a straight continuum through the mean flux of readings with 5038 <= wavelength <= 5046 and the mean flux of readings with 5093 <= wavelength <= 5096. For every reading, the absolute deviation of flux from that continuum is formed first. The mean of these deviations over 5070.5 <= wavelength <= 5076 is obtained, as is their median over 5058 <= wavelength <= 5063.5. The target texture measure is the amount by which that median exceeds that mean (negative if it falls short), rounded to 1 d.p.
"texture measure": 1.1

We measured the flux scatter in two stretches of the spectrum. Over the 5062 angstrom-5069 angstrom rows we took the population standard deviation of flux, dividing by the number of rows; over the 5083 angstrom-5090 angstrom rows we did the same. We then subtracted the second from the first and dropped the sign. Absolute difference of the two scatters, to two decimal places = 0.31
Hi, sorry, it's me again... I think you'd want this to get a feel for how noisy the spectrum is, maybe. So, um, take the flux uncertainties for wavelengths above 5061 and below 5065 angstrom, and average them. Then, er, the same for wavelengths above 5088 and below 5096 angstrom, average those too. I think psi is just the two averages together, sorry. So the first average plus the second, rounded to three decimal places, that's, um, 0.736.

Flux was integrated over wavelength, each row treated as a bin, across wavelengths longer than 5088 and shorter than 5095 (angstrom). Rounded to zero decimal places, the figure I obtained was 178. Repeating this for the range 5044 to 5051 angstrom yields 174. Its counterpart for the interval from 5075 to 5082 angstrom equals 166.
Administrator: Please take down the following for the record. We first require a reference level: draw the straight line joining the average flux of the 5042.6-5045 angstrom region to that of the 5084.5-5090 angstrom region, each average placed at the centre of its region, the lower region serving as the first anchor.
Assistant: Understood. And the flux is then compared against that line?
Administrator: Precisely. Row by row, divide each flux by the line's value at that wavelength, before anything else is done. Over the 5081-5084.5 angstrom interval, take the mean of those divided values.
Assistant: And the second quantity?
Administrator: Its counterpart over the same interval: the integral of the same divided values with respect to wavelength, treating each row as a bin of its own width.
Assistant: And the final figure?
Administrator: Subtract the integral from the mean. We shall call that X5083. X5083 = -2.33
